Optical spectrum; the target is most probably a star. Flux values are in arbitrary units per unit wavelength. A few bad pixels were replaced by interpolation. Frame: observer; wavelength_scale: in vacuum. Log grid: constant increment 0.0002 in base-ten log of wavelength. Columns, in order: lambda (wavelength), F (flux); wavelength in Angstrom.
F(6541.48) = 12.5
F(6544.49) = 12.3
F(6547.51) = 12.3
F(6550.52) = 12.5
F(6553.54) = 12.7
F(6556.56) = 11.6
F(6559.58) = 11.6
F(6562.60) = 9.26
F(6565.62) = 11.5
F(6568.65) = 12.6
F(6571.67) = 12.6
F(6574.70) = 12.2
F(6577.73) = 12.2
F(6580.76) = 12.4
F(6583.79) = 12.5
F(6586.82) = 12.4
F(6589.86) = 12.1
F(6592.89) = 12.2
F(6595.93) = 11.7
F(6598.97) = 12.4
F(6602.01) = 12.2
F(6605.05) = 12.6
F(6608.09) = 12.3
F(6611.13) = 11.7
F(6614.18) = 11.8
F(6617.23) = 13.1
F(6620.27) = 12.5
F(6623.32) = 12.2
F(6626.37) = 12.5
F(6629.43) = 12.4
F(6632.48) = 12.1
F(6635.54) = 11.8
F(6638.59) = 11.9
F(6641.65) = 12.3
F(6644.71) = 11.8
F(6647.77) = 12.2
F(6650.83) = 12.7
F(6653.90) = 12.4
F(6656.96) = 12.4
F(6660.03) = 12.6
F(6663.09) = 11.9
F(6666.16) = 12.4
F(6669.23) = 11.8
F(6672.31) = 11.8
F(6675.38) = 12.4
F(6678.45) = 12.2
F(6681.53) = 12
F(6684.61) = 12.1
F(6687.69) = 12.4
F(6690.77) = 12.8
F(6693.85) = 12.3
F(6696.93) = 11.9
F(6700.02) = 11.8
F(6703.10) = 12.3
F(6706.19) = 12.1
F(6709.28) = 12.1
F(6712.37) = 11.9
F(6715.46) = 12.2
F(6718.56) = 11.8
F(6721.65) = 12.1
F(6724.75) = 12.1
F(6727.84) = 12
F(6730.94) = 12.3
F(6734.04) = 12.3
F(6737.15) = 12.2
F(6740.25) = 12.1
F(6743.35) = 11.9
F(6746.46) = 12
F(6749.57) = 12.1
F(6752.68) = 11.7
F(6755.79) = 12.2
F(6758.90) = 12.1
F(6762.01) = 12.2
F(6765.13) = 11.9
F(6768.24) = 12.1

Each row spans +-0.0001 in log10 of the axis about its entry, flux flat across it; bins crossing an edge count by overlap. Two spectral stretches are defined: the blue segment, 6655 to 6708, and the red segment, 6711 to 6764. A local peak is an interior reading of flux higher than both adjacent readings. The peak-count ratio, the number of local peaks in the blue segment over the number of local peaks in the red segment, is 1.7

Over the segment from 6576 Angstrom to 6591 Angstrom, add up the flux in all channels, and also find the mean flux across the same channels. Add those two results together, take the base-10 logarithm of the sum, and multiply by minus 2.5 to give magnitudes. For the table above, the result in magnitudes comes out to -4.67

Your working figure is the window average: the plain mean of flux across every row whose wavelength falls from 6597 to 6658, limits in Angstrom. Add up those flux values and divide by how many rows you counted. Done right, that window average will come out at 12.3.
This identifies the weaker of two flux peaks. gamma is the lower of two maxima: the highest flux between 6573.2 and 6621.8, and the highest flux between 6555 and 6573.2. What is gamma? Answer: 12.6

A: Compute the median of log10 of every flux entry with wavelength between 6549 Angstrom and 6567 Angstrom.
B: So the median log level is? 1.064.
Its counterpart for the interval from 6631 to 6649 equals 1.079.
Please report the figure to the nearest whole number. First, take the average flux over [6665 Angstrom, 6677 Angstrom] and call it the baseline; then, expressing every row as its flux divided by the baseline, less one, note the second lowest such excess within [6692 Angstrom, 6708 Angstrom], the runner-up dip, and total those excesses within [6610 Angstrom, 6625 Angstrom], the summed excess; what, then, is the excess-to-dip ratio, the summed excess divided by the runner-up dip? -4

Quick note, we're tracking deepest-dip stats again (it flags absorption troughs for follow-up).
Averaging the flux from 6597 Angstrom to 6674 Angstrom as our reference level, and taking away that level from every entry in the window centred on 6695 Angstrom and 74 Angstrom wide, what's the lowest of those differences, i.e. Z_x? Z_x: -0.43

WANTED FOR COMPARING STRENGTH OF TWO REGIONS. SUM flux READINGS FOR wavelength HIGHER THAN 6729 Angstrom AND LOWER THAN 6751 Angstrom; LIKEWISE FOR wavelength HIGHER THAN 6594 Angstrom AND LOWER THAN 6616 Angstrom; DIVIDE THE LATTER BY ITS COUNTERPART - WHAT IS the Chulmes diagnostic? 1.00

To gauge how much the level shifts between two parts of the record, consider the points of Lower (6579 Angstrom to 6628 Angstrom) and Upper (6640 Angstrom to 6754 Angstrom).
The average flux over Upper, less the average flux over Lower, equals -0.14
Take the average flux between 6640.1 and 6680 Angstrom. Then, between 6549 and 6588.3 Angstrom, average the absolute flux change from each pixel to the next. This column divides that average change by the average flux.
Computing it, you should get 0.053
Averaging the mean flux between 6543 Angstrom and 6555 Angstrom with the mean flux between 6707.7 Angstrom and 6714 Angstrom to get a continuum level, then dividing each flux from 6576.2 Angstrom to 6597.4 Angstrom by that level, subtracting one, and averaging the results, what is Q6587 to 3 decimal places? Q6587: -0.001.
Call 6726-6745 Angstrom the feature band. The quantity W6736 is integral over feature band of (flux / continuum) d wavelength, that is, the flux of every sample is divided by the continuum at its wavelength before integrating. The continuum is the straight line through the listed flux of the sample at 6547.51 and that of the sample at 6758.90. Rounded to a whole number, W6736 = 19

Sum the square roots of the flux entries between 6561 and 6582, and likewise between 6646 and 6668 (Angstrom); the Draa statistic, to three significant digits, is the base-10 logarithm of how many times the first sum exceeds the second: -0.0103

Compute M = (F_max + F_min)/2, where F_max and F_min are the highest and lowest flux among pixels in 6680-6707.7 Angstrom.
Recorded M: 12.3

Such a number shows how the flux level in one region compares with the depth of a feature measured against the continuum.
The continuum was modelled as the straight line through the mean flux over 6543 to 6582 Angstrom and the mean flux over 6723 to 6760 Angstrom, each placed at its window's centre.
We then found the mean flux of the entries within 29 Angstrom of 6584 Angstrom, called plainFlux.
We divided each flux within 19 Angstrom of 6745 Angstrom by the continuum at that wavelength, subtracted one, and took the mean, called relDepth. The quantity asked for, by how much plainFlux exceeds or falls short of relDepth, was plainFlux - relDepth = 12.00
